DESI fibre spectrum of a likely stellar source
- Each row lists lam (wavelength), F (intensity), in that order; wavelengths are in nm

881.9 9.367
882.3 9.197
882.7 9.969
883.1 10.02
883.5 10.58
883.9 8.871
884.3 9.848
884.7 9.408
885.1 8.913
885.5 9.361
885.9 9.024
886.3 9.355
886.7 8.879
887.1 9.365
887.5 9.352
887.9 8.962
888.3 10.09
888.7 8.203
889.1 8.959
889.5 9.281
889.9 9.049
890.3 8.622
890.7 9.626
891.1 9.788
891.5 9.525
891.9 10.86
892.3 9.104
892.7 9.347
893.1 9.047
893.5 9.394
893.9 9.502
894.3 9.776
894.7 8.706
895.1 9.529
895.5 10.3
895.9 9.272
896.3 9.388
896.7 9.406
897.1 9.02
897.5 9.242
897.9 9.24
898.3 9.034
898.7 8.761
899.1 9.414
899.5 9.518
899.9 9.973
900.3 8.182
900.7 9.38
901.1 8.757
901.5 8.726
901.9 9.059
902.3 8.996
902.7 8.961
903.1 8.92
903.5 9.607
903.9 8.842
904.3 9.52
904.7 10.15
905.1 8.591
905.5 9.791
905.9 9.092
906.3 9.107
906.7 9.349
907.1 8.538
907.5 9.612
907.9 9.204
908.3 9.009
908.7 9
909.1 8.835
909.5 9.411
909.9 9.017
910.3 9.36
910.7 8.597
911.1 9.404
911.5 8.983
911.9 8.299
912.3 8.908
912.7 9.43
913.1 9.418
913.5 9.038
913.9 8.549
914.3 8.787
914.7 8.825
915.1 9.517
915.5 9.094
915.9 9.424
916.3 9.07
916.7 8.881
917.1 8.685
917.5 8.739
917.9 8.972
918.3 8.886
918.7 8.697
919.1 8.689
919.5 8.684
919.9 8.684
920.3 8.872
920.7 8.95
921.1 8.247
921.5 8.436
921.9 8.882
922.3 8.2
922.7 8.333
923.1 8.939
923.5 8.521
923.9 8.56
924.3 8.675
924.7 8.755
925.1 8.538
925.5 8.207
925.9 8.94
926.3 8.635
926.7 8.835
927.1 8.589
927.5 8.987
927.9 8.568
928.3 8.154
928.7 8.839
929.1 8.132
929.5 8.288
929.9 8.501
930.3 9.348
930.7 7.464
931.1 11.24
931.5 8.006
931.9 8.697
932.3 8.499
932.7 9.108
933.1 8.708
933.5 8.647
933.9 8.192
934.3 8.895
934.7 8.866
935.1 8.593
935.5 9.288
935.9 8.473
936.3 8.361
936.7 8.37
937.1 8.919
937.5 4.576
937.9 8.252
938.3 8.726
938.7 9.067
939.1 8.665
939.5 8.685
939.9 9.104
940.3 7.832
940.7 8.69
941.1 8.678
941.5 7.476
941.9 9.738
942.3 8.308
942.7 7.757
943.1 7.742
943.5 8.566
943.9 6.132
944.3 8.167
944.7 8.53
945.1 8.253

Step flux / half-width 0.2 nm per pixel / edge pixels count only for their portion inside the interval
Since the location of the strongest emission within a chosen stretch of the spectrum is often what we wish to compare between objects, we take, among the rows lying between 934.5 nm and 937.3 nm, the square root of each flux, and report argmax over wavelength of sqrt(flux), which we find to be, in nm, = 935.5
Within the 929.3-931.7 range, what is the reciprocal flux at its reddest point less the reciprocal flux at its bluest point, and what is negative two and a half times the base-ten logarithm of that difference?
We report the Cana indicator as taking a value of 5.93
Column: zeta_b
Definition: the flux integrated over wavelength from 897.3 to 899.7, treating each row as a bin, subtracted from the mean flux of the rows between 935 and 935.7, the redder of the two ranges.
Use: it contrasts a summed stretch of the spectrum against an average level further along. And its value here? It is -13.1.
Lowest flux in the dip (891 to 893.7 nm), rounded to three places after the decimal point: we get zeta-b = 9.047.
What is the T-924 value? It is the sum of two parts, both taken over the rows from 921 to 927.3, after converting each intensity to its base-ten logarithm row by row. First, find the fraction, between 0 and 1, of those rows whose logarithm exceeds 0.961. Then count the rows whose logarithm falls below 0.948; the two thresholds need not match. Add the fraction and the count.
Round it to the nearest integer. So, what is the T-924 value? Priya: 13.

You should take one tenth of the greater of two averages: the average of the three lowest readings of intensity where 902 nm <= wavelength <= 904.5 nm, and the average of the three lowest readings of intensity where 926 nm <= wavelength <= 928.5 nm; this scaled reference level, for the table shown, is 0.891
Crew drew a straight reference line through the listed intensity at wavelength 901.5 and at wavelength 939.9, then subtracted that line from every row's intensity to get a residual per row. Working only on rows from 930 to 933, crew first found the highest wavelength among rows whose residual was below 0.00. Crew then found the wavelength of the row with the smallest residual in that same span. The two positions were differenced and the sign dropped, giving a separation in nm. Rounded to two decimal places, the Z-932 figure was 1.60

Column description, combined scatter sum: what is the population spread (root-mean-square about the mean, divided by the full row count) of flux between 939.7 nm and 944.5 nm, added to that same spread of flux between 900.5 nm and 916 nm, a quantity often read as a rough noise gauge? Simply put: 1.25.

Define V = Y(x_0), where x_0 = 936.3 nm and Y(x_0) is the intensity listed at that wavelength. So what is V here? 8.361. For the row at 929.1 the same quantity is 8.132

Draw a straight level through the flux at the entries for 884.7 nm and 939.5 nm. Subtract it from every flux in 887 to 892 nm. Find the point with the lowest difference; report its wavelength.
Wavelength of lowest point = 888.7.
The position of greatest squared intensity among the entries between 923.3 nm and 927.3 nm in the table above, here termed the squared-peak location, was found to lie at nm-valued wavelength 925.9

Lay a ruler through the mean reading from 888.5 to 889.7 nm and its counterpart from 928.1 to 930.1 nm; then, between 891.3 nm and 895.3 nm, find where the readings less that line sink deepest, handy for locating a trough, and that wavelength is 894.7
